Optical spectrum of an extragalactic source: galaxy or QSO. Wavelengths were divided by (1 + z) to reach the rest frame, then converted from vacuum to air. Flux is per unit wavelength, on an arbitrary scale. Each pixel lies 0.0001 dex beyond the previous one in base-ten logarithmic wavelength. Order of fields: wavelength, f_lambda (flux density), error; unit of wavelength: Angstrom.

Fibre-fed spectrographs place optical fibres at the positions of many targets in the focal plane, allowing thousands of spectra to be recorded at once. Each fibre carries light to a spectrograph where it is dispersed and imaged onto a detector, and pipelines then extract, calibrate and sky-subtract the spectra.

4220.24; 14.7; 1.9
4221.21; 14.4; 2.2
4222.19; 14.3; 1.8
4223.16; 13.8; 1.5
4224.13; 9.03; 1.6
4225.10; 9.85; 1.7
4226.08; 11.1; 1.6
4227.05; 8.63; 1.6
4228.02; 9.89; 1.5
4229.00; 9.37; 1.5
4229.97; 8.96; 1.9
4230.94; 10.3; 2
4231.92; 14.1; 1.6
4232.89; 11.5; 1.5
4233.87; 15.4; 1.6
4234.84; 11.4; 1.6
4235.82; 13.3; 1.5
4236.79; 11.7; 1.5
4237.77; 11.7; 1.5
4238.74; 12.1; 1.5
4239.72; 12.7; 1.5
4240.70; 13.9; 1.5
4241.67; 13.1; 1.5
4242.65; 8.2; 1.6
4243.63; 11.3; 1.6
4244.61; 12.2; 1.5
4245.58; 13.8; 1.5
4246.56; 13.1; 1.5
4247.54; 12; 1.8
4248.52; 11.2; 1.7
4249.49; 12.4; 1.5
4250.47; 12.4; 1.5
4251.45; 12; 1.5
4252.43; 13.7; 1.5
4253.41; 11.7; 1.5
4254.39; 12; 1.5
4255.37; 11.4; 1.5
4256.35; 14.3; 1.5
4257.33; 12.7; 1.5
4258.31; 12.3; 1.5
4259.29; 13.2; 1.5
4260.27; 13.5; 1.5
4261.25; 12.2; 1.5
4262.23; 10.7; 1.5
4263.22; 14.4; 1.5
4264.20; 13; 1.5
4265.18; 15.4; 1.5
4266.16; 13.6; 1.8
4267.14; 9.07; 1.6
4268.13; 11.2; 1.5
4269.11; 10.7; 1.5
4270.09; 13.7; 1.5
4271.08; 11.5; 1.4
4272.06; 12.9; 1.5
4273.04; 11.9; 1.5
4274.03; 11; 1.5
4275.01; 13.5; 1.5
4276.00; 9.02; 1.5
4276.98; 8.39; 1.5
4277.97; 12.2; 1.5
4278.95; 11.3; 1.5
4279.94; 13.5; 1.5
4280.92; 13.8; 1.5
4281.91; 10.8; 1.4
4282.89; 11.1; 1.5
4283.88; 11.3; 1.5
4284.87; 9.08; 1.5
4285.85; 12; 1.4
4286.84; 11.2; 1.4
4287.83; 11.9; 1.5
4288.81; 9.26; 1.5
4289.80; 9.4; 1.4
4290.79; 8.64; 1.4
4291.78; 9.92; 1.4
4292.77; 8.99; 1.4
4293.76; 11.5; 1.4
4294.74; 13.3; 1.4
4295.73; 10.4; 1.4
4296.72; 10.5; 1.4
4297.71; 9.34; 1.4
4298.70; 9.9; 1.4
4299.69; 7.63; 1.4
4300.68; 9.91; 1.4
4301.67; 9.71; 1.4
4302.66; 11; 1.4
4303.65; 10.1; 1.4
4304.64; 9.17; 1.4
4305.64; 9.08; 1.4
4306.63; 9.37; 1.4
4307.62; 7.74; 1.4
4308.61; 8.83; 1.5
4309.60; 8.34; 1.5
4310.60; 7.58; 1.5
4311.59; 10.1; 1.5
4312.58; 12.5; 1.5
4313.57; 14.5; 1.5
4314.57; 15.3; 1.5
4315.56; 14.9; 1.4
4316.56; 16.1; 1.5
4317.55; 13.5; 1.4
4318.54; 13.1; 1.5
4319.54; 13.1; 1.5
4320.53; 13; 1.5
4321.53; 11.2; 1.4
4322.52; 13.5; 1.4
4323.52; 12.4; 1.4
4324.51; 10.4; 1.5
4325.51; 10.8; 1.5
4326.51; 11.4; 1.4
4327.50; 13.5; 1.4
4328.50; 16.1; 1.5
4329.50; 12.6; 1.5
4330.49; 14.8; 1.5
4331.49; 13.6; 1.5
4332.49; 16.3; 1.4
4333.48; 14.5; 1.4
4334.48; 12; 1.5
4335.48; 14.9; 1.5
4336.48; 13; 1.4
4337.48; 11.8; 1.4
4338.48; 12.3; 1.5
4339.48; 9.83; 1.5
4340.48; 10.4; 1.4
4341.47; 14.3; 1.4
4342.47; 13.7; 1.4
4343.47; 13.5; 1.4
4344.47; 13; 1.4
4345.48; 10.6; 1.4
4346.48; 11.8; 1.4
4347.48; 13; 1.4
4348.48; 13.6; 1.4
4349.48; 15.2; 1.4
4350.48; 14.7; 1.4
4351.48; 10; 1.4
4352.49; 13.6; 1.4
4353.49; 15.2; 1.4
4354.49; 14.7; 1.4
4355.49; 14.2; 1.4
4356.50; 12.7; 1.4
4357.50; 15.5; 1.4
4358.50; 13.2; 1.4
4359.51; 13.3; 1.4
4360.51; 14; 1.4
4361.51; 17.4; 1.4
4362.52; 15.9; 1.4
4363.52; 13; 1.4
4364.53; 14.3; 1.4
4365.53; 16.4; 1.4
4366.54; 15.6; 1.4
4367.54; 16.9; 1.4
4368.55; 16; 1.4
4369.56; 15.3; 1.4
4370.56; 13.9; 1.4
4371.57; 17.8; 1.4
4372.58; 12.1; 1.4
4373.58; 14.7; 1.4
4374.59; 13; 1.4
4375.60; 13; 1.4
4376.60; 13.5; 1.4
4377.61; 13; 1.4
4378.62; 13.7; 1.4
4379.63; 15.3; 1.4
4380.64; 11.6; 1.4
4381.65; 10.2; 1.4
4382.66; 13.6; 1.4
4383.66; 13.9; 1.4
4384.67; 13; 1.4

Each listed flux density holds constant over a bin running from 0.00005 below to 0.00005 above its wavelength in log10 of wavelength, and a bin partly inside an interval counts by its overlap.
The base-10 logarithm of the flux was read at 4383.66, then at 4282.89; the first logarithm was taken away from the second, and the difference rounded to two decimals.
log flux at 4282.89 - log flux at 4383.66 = -0.10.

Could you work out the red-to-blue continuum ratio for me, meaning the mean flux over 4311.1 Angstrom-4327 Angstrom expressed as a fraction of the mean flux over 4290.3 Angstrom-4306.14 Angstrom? 1.29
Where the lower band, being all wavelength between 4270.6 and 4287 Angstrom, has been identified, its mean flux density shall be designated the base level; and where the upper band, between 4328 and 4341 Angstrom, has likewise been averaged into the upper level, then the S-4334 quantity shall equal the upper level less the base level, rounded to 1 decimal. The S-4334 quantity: 1.8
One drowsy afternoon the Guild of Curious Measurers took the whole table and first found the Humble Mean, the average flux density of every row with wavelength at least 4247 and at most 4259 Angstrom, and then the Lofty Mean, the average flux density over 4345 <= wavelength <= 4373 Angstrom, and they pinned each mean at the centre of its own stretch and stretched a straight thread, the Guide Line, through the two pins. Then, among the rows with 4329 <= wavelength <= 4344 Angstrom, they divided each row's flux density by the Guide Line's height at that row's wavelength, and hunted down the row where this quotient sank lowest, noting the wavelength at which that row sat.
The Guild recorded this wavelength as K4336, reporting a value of 4339.48 Angstrom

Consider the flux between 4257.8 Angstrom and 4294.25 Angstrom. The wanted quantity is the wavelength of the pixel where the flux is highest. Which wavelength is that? 4265.18 Angstrom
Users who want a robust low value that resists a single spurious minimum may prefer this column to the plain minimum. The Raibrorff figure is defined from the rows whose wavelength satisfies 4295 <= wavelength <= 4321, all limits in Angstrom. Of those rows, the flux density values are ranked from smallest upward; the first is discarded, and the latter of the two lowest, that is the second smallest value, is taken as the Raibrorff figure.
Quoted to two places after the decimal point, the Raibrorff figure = 7.63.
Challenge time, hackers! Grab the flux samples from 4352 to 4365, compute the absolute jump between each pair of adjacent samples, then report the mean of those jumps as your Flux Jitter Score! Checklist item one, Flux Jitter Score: 1.59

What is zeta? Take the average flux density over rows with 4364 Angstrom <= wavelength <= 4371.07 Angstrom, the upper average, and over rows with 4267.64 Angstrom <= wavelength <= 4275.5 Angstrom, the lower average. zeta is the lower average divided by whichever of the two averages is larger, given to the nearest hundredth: 0.78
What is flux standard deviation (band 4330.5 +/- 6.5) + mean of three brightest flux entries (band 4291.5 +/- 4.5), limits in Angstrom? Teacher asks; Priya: 14.1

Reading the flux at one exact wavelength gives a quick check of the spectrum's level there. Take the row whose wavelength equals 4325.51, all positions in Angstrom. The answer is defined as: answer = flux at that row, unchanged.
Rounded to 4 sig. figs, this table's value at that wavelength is 10.80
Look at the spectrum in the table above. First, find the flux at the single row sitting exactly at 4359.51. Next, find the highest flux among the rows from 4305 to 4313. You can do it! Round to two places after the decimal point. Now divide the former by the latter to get 1.06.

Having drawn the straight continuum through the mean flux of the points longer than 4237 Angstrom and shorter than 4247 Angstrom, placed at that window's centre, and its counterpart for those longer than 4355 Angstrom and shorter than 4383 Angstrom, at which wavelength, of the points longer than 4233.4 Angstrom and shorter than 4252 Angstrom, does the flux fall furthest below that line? 4242.65 Angstrom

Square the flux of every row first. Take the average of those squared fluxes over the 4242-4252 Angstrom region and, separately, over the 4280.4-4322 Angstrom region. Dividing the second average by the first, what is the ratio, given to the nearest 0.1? 0.9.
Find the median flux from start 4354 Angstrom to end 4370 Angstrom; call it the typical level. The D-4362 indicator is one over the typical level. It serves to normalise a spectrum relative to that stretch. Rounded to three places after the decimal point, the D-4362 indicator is 0.067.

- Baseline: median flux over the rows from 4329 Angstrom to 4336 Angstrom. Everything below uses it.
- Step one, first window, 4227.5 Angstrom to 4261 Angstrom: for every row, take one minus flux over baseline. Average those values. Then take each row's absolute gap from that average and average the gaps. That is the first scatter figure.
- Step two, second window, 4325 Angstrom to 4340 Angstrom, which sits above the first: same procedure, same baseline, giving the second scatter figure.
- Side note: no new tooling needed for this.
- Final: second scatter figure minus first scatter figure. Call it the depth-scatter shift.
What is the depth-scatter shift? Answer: 0.026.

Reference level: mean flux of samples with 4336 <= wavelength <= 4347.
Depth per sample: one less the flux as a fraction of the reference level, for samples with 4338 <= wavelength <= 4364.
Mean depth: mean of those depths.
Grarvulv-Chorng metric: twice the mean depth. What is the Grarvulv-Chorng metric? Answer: -0.20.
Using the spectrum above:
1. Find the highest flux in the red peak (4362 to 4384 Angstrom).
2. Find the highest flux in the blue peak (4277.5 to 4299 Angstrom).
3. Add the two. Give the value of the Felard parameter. 31.6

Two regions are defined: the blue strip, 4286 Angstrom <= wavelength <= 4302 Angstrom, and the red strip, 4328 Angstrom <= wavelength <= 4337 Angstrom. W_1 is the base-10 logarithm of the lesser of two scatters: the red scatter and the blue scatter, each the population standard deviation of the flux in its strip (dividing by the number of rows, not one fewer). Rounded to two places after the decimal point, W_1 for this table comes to 0.12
